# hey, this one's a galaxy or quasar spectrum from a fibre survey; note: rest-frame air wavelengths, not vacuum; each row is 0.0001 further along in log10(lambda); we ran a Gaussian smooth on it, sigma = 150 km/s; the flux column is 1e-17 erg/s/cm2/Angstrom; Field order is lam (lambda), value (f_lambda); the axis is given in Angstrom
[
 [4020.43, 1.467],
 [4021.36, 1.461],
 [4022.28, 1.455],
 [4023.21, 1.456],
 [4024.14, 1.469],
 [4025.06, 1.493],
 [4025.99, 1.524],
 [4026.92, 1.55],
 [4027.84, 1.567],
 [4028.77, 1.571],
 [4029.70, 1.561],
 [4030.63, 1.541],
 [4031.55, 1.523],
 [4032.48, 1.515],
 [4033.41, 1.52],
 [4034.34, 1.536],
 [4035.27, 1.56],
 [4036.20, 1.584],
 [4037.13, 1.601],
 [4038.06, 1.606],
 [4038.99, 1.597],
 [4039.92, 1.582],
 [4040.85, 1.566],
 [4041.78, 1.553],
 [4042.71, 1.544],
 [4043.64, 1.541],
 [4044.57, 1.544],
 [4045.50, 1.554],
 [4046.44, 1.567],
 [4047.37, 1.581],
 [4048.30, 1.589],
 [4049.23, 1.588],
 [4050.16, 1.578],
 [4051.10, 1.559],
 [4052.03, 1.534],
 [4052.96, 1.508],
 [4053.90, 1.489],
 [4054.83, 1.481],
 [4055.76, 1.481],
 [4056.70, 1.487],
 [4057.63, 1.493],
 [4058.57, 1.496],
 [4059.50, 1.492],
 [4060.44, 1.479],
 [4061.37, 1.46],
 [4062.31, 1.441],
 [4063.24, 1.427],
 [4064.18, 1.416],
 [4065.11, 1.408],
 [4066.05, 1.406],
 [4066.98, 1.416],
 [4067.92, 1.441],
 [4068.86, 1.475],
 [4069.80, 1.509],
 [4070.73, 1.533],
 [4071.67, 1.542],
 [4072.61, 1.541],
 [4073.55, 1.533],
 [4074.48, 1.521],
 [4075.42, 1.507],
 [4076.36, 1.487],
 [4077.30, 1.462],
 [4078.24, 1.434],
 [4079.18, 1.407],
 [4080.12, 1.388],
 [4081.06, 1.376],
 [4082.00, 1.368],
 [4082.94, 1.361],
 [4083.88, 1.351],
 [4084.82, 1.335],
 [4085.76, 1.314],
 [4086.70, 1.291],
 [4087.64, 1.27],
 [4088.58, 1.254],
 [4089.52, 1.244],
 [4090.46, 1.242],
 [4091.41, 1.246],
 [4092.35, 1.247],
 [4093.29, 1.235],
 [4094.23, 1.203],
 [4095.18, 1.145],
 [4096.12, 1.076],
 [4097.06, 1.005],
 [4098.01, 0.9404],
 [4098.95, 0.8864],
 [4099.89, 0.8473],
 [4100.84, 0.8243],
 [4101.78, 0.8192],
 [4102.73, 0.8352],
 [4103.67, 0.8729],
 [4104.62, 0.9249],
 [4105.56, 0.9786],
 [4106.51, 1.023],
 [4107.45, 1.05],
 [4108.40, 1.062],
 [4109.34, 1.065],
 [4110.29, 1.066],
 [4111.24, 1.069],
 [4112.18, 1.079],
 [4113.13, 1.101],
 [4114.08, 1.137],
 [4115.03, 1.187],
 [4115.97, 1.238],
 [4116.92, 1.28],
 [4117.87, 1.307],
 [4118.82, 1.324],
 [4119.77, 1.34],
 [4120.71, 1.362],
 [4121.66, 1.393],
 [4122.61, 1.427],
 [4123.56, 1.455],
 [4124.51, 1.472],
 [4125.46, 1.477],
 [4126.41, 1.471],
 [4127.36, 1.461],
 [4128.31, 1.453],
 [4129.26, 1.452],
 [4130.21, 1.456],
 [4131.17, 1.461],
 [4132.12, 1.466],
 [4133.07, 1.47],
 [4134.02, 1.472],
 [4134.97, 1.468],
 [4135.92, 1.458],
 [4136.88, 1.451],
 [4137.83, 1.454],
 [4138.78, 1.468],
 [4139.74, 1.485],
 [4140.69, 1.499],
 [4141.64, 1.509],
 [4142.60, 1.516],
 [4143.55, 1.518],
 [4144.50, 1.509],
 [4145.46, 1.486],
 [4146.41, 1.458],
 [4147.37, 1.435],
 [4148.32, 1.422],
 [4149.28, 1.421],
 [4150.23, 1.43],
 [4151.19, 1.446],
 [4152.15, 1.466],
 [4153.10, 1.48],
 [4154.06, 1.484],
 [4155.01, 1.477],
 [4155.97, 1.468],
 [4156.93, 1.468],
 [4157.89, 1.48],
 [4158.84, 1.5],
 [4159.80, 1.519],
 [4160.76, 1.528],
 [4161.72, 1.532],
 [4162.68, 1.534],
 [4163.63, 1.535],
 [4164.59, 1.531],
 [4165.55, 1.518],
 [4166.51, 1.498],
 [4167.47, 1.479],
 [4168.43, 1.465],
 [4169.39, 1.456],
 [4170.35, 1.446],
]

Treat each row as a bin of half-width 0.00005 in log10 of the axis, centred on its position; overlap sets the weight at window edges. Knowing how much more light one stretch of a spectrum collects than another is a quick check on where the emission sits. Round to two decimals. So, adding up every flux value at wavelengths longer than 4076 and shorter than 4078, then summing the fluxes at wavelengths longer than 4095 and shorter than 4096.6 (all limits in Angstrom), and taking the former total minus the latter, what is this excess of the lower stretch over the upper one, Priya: 0.73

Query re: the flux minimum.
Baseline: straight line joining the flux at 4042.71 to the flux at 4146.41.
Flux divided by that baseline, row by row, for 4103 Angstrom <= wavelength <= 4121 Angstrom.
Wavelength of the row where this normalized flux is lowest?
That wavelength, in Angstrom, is 4103.67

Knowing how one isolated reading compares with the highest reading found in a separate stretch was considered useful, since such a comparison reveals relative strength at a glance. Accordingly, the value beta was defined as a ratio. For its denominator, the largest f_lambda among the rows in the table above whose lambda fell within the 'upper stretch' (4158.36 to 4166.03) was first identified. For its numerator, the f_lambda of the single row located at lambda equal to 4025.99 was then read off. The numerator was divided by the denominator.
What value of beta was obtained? 0.99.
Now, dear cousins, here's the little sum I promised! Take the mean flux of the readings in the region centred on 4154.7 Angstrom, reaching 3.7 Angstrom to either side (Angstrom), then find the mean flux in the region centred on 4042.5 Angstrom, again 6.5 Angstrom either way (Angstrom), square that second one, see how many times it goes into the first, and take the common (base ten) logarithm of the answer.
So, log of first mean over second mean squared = -0.225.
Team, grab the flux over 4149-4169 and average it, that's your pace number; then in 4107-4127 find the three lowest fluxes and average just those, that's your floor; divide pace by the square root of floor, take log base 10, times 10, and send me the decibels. 1.6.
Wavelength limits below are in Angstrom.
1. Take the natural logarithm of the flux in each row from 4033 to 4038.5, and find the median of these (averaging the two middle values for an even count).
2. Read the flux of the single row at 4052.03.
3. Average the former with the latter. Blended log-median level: 0.993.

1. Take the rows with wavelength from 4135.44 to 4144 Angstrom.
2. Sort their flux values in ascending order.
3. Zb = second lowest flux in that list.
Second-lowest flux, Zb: 1.454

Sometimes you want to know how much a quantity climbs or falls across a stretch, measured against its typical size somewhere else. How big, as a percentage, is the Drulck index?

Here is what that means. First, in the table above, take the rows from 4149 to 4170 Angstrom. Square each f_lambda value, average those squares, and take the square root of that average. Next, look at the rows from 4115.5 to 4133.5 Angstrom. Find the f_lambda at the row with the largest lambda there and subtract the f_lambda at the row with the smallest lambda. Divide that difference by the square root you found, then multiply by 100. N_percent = 16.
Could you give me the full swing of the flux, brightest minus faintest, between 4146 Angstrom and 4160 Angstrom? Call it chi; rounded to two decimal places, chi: 0.10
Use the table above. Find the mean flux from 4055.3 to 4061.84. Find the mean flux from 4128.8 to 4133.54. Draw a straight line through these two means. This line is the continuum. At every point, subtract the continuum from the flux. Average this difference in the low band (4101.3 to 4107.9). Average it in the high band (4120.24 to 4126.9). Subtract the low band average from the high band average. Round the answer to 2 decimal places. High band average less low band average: 0.51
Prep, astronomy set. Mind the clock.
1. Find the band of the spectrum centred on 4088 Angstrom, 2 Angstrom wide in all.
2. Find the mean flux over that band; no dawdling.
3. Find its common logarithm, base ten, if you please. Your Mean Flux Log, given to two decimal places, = 0.10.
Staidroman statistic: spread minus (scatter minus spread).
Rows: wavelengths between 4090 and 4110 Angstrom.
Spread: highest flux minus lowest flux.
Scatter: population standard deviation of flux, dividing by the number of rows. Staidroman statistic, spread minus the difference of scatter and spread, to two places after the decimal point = 0.71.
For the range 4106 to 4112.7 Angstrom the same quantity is 0.10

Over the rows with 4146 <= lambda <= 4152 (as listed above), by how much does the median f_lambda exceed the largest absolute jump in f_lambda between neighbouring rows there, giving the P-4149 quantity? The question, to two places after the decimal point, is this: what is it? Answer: 1.41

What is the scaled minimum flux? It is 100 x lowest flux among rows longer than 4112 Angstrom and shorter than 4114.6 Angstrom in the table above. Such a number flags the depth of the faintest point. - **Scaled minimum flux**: 108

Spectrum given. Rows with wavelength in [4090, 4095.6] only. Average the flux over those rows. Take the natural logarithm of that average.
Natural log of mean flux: 0.20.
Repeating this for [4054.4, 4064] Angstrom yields 0.39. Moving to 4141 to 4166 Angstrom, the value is 0.40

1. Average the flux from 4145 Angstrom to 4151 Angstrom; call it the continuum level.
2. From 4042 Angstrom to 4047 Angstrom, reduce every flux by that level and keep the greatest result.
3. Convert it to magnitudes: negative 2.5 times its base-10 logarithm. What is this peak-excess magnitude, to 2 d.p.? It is 2.26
